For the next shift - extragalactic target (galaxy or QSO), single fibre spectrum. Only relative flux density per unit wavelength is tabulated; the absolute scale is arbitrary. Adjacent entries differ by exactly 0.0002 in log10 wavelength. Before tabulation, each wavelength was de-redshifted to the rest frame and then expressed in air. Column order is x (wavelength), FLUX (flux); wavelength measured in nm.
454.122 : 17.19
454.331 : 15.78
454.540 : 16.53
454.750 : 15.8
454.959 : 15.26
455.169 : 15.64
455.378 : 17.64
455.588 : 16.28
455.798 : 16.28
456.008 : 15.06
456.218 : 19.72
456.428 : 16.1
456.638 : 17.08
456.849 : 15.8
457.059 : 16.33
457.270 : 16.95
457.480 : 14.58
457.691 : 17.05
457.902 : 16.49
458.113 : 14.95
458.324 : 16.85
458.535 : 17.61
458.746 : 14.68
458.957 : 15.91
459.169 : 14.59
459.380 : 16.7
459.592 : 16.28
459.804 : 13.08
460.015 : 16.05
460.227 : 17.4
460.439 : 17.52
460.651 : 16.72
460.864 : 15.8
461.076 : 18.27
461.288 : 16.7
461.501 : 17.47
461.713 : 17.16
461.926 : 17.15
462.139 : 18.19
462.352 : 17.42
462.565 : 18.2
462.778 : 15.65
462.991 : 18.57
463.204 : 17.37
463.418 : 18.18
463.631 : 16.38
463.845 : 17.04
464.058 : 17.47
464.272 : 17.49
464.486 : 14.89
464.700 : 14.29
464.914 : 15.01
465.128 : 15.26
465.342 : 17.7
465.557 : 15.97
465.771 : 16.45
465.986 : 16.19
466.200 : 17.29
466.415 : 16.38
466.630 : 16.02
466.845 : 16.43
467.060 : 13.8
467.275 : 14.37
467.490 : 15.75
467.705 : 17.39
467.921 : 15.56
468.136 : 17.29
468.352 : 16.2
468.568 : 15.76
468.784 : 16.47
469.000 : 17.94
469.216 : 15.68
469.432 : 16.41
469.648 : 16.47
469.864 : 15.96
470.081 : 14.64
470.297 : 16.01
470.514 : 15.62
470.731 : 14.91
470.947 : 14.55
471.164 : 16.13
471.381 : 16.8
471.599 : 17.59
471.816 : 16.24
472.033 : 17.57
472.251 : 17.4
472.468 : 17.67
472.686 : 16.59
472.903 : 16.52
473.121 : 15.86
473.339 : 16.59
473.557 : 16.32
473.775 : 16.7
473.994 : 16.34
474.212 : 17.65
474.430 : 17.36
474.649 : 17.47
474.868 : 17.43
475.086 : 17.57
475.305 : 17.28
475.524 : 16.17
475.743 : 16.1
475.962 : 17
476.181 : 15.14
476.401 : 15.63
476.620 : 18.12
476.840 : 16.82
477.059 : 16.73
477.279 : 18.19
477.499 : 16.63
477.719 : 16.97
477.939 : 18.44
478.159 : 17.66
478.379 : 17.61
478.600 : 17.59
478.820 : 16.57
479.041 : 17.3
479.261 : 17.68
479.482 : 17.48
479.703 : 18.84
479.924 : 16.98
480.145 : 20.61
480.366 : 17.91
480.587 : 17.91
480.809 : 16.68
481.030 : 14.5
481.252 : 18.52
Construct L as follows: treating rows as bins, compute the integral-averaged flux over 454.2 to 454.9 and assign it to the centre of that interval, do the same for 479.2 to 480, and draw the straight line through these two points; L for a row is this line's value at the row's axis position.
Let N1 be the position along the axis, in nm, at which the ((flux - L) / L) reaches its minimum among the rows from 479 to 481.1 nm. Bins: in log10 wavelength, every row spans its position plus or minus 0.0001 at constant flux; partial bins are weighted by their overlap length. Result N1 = 481.030 nm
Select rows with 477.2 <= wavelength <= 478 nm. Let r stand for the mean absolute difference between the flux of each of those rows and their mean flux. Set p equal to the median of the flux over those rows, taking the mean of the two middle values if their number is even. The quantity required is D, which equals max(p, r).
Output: 17.6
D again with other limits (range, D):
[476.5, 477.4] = 17.5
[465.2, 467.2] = 16.4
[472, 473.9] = 16.6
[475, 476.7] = 16.6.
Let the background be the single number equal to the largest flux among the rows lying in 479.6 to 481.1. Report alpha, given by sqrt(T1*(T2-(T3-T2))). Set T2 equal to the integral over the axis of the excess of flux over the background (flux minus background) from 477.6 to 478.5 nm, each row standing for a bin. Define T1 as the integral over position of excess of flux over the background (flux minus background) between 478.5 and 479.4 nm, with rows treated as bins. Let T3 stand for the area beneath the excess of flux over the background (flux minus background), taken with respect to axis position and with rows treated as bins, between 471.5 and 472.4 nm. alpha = 2.6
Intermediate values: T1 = -3.0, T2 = -2.66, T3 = -3.06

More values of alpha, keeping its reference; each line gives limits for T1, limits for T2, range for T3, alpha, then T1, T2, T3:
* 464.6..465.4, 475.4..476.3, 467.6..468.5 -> 4.3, -4.1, -4.04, -3.63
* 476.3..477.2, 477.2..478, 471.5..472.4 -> 2.6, -3.4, -2.50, -3.06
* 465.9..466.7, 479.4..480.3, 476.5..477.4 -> 1.8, -3.3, -1.92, -2.86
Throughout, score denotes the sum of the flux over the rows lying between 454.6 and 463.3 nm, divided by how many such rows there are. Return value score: 16.5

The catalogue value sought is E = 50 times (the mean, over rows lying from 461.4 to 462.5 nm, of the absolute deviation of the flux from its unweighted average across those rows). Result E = 14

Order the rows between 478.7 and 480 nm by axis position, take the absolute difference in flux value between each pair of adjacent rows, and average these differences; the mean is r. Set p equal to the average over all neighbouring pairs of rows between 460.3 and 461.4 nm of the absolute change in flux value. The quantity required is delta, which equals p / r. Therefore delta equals 1.6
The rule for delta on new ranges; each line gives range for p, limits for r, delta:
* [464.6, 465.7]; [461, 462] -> 1.9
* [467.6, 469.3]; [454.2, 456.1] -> 1.6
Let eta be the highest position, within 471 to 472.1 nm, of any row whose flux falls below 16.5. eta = 471.816 nm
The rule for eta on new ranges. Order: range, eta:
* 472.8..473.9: 473.557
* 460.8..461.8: 460.864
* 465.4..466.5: 466.415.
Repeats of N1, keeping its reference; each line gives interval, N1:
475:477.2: 476.181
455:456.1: 456.008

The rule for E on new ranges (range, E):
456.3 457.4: 23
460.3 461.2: 41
